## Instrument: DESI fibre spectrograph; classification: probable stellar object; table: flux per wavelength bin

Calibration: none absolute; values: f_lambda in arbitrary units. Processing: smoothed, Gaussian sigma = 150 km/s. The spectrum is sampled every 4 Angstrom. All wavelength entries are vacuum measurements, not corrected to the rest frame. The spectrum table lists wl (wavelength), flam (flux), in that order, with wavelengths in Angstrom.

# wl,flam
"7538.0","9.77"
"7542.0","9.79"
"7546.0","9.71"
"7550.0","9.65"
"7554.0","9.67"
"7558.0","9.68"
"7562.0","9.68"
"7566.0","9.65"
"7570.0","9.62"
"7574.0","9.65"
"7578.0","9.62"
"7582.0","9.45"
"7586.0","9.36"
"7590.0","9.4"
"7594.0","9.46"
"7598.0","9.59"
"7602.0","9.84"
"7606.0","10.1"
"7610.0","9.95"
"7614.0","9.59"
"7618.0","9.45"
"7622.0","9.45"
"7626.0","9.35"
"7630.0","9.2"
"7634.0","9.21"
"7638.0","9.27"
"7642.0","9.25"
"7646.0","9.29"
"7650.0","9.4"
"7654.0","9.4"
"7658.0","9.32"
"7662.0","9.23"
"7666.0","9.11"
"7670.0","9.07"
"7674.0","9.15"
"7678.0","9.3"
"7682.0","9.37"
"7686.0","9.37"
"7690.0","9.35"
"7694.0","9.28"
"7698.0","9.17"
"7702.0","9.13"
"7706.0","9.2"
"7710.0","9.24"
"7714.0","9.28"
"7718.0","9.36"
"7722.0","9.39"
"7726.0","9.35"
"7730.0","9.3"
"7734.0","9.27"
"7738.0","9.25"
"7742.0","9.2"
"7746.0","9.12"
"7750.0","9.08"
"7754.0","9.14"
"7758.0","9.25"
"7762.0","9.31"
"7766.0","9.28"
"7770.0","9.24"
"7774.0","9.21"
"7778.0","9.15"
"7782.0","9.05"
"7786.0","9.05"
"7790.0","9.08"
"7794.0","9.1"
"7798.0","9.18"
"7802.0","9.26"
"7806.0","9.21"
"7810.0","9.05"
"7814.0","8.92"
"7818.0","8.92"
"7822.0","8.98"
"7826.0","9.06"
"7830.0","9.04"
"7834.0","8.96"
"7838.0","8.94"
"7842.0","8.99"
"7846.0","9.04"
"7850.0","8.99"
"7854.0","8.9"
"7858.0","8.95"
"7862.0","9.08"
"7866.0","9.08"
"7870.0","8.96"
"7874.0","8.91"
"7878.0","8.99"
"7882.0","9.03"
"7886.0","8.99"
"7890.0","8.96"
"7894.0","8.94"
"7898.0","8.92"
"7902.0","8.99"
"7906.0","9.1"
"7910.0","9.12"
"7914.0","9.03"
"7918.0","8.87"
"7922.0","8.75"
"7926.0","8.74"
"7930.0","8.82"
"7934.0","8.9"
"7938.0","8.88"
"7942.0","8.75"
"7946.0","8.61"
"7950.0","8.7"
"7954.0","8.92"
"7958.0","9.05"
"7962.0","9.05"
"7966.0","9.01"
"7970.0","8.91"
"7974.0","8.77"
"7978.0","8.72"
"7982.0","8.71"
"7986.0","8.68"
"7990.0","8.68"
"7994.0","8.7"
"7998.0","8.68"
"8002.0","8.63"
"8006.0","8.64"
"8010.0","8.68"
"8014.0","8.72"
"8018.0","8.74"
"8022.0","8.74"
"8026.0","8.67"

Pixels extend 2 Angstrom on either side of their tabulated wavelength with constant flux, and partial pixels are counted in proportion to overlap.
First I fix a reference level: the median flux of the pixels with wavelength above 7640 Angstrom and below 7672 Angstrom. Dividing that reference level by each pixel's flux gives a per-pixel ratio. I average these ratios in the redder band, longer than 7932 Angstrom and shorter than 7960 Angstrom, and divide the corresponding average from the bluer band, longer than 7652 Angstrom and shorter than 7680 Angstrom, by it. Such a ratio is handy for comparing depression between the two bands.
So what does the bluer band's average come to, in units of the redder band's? 0.96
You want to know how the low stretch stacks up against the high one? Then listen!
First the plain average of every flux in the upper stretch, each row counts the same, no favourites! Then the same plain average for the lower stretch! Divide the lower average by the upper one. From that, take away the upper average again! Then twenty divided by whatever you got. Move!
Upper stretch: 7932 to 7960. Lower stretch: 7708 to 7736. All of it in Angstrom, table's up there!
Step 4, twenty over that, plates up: -2.57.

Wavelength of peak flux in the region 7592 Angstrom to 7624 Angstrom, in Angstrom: 7606.0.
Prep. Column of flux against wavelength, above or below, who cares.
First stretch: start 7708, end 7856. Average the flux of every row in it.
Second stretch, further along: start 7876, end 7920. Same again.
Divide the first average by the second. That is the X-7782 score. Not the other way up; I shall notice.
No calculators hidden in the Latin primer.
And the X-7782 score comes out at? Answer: 1.02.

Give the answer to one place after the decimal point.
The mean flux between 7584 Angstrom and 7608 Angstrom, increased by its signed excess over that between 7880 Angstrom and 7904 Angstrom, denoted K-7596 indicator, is 10.3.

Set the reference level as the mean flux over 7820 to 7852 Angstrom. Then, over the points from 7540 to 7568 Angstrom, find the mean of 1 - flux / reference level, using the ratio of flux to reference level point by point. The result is -0.077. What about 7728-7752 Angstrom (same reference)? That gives -0.023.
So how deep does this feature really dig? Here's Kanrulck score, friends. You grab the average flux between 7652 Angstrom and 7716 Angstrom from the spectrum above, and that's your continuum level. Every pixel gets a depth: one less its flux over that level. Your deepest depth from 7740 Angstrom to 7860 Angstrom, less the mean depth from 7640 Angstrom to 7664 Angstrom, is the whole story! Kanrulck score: 0.045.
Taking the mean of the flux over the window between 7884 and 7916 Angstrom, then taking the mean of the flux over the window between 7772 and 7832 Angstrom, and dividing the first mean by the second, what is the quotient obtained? 0.991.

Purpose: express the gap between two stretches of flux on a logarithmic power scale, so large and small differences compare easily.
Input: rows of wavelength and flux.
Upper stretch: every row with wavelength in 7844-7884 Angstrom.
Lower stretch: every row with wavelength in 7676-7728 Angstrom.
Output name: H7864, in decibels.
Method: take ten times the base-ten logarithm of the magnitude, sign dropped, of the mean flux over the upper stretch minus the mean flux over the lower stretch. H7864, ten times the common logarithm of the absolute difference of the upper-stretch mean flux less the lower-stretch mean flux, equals -5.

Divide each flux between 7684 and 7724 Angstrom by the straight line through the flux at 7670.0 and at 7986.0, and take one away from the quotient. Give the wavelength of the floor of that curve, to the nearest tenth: 7702.0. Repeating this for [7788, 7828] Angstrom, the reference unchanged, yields 7814.0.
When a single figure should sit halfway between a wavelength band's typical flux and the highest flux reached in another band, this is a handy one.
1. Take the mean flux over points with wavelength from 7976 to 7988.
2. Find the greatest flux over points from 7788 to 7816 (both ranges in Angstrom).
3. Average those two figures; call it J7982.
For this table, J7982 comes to 8.98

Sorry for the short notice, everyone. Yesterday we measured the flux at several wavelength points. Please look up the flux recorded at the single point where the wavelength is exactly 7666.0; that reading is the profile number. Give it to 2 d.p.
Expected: 9.11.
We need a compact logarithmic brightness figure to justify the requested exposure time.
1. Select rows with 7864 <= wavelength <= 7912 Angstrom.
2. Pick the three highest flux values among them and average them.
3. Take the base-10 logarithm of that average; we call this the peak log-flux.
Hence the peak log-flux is 0.96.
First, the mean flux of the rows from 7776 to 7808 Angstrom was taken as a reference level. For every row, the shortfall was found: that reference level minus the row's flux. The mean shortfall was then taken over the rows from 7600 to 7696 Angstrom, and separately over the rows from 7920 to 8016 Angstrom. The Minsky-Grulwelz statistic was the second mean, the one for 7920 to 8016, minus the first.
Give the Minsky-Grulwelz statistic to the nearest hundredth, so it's 0.61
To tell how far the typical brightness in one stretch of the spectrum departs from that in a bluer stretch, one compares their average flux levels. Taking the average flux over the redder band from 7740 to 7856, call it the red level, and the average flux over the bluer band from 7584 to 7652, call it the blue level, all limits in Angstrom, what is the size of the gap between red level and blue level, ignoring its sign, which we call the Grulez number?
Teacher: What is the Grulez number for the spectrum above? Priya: 0.39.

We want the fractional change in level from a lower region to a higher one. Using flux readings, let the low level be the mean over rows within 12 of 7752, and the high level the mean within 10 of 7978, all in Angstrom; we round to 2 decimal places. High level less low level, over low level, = -0.05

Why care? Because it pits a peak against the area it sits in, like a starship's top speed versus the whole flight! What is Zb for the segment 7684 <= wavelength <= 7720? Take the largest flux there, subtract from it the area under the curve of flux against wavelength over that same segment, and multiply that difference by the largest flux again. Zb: -3037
